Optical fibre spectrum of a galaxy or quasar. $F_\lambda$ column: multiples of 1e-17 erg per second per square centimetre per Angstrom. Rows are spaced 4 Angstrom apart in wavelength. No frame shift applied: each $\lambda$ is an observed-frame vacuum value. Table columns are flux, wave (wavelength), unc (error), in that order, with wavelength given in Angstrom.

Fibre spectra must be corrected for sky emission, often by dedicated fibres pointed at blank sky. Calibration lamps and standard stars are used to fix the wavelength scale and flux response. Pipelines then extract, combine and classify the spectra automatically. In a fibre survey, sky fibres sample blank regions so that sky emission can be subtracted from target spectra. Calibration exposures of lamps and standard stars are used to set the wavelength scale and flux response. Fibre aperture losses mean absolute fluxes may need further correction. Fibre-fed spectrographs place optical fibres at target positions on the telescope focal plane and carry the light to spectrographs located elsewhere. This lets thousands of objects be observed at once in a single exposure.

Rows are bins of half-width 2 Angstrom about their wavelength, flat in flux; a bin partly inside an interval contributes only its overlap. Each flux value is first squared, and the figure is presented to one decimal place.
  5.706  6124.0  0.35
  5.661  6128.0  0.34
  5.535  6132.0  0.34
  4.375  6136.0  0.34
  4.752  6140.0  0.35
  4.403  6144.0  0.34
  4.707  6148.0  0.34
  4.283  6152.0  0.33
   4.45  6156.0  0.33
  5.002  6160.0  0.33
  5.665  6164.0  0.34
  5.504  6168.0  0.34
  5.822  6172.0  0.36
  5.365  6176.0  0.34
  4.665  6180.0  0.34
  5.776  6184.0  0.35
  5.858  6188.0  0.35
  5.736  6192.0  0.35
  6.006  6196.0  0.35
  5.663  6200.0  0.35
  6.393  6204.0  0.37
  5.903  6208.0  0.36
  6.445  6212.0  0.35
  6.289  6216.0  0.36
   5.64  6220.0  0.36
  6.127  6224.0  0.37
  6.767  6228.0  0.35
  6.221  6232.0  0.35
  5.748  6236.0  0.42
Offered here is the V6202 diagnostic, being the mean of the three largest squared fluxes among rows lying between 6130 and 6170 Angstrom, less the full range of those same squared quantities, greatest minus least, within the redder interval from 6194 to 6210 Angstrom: 22.2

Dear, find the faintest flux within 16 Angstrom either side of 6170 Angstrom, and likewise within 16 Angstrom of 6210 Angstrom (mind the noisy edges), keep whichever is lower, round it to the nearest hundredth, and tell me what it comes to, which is 4.45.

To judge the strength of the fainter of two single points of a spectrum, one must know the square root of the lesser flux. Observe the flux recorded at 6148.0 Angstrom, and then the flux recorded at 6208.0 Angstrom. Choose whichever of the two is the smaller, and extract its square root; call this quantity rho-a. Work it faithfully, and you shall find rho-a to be 2.17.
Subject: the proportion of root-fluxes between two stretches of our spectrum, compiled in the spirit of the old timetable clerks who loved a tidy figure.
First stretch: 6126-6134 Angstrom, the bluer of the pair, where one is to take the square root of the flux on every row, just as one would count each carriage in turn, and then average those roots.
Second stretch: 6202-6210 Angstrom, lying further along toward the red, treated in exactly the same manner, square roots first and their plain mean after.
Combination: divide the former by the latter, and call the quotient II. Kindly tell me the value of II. 0.95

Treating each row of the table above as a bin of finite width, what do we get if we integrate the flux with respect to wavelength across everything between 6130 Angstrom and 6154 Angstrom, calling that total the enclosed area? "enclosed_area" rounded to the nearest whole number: 112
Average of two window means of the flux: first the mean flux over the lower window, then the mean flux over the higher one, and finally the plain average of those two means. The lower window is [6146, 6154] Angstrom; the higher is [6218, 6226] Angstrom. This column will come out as 5.19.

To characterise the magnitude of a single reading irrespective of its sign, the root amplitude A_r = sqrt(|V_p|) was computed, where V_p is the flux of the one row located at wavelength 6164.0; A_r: 2.38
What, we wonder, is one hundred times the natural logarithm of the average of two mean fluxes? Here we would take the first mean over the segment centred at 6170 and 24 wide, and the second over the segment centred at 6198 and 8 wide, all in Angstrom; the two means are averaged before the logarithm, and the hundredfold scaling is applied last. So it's 172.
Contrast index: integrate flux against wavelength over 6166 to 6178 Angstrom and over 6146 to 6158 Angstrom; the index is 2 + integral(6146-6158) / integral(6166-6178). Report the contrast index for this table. 2.81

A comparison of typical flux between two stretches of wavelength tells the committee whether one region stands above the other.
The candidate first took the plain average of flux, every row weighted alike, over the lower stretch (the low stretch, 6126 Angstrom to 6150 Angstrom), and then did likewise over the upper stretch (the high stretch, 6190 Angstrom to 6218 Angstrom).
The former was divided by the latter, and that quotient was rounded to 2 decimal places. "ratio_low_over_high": 0.81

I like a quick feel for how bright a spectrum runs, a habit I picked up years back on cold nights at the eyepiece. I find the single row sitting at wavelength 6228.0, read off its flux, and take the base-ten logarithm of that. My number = 0.83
